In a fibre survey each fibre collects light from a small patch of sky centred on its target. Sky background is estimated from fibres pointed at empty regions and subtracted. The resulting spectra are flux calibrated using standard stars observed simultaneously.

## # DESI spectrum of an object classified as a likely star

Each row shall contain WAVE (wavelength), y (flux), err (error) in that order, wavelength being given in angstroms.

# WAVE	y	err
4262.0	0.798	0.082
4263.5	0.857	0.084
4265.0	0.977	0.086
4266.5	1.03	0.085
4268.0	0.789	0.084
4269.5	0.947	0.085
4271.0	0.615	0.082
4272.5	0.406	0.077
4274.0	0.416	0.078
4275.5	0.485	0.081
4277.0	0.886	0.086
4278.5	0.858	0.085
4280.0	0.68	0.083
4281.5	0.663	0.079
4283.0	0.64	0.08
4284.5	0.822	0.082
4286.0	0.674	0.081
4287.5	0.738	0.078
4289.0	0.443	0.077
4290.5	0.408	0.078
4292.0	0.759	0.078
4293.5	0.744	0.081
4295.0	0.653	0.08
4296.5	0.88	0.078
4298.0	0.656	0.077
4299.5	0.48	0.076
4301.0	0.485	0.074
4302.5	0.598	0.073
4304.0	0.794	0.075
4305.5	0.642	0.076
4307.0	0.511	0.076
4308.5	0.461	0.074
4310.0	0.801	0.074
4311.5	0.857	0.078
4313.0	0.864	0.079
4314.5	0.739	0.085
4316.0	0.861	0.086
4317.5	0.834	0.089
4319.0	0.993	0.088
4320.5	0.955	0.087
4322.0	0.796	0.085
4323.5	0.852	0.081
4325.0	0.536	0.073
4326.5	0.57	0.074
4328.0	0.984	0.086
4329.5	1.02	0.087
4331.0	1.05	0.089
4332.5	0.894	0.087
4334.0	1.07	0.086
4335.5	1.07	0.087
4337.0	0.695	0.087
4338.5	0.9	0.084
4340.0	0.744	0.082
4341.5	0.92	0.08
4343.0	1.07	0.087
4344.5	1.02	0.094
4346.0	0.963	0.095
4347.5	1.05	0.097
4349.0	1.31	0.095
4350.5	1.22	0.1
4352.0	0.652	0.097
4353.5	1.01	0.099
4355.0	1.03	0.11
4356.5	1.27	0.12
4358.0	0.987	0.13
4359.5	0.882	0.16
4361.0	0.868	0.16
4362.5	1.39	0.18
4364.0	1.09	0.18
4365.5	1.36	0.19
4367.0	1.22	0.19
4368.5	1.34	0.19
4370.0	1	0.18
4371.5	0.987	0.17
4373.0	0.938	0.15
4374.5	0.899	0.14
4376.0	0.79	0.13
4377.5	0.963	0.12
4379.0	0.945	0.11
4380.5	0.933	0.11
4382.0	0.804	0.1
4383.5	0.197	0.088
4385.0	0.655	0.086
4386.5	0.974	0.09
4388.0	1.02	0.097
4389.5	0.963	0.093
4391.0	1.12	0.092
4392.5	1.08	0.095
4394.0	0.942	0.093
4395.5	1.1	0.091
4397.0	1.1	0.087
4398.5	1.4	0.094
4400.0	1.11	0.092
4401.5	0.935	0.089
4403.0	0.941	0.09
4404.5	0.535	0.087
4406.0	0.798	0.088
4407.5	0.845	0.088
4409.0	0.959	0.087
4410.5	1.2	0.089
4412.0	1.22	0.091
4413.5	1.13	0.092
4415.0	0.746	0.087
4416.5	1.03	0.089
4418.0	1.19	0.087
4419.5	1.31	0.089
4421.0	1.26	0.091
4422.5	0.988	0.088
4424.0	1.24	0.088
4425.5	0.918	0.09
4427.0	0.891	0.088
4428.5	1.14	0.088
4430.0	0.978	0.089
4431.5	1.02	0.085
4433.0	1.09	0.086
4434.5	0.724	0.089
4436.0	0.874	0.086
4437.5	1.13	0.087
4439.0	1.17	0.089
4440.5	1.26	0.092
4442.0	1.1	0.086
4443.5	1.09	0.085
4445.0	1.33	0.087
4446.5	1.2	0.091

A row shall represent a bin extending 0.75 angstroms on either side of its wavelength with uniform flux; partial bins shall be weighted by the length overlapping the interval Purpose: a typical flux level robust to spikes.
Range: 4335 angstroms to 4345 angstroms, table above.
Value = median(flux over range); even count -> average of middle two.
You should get 0.92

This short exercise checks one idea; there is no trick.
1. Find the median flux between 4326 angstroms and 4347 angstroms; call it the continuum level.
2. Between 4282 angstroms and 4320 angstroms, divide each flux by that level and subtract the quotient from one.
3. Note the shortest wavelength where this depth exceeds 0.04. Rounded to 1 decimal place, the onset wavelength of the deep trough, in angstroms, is 4283.0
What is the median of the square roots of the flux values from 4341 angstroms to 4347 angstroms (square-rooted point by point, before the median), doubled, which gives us 2.0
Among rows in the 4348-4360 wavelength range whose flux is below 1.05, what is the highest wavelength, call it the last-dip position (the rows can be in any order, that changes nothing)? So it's 4359.5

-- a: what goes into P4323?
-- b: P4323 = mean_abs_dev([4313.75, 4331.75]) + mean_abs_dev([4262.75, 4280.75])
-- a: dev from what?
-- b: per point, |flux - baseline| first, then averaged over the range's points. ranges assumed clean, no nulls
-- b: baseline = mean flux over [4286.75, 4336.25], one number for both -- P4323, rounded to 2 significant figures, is 0.35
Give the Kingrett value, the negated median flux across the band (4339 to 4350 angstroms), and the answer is -1.02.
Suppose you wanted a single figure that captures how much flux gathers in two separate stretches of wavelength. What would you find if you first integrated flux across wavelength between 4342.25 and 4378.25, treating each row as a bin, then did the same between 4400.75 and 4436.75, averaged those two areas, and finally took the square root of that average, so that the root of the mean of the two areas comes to 6.08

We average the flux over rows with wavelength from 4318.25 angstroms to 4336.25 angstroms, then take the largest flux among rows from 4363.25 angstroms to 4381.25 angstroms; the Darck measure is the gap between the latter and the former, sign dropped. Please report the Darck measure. 0.46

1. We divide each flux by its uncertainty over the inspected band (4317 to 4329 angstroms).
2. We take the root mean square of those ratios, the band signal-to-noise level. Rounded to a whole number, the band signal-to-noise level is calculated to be 10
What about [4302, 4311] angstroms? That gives 9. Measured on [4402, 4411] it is 10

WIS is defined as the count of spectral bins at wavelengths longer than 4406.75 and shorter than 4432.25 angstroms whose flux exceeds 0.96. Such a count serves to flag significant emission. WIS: 12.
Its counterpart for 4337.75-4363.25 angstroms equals 11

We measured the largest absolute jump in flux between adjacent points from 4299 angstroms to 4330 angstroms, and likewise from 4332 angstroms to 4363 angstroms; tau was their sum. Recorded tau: 0.98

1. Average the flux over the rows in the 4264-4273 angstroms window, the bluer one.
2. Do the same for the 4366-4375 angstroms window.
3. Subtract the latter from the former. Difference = -0.27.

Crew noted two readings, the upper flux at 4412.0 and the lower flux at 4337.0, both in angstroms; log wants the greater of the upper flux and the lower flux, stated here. 1.22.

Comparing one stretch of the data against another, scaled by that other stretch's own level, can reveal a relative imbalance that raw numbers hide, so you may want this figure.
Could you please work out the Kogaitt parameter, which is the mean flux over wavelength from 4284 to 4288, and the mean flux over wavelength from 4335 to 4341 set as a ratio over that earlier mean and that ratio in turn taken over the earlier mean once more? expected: 1.54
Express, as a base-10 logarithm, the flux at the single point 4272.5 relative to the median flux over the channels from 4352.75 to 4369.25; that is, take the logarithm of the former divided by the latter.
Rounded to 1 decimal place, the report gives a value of -0.4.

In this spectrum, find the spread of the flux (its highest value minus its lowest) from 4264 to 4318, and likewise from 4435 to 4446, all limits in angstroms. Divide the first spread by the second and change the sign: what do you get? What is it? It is -1.4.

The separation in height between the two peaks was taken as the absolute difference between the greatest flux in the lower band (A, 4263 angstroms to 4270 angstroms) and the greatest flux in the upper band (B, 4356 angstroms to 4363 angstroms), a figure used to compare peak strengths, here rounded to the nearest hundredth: 0.36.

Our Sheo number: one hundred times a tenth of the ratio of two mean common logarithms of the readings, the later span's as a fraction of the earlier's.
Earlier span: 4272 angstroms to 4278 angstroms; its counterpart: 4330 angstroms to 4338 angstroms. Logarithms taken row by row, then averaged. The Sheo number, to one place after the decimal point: 0.9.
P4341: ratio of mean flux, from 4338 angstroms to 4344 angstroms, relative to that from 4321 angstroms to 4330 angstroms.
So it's 1.15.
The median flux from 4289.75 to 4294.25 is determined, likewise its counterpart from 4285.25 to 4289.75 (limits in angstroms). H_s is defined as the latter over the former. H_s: 0.91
